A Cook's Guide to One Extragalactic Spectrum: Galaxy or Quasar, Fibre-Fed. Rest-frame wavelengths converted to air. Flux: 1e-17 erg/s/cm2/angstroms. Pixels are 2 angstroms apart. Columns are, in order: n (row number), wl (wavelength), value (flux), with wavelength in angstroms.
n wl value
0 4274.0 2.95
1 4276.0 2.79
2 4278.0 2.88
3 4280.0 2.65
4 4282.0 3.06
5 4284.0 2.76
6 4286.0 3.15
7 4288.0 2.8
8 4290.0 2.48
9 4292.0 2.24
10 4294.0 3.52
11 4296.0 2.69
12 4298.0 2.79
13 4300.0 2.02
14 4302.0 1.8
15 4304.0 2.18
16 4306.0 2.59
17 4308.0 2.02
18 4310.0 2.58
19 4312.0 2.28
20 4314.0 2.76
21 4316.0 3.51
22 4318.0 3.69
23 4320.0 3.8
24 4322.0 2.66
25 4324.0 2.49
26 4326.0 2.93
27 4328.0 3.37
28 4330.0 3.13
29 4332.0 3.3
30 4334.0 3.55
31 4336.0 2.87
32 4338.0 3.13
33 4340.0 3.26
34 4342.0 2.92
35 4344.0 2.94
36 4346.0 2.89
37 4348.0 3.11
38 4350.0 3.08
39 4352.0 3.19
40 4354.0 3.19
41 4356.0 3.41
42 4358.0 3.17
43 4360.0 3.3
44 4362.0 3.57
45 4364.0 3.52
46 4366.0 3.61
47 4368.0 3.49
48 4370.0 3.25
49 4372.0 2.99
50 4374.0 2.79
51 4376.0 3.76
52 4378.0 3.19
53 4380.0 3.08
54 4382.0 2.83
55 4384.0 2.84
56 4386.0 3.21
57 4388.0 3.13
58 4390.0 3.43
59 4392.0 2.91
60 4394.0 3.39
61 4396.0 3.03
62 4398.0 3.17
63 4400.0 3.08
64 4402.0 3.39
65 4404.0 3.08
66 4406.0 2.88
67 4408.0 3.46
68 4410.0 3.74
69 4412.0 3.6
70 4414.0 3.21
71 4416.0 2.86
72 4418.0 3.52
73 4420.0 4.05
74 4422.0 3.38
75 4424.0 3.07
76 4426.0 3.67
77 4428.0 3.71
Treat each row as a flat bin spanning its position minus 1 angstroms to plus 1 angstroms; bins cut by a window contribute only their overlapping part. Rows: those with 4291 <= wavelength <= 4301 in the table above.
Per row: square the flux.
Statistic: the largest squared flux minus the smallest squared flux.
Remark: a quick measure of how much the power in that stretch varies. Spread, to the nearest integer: 8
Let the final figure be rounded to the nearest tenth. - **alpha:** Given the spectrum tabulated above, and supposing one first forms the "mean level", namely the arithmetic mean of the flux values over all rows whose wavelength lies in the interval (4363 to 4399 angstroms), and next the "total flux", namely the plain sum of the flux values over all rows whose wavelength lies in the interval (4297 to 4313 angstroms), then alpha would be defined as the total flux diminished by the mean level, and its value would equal 15.1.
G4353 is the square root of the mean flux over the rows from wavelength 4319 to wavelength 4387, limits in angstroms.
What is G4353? 1.78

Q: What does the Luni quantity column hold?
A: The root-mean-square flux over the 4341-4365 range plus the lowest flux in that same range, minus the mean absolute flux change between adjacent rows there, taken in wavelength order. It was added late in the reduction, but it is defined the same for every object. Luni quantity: 6.0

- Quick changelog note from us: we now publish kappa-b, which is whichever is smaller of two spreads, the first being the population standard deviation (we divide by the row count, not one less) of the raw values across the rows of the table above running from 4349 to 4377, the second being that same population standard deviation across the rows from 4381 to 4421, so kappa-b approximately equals 0.26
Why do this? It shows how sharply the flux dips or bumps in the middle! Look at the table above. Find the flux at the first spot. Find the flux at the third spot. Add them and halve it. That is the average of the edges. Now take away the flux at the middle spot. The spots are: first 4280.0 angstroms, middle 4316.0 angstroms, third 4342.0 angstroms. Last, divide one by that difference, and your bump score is -1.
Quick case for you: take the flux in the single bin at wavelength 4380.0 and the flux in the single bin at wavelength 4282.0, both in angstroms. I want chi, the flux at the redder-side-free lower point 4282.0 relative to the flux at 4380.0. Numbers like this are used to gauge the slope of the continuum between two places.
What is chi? 0.99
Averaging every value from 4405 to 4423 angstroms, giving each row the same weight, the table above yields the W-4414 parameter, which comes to 3.41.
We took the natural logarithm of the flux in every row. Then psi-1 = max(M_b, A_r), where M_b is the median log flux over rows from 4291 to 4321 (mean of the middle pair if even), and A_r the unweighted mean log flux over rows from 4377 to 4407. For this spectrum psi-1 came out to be 1.13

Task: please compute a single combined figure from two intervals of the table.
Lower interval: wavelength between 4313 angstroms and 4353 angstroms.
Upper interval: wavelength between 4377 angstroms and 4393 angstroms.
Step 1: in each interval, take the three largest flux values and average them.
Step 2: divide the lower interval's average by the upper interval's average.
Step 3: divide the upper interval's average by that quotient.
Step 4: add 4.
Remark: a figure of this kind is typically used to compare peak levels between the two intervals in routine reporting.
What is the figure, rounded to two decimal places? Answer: 6.92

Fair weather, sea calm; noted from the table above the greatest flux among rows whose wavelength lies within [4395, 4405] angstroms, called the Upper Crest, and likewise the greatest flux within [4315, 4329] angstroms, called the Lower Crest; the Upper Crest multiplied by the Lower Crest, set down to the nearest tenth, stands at 12.9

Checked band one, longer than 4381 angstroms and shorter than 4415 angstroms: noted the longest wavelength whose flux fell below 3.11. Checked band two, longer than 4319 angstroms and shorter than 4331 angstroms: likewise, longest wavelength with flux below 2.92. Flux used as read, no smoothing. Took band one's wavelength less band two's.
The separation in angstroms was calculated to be 82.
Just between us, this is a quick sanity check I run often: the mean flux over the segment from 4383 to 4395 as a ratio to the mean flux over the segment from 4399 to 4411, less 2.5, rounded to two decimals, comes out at -1.54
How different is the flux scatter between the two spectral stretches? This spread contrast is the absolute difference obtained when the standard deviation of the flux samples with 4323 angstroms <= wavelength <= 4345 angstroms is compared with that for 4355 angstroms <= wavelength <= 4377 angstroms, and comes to 0.00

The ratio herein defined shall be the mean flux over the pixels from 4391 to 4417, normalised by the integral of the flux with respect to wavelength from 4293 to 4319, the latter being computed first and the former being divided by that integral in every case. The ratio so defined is 0.0467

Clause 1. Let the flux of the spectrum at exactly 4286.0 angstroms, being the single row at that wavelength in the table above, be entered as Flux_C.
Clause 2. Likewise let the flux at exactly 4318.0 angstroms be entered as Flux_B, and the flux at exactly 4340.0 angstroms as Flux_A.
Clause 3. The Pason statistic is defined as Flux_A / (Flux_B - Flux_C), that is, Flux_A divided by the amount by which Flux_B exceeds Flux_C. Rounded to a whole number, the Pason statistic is 6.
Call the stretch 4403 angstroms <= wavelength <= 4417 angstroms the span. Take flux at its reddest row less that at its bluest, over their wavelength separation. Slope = -0.02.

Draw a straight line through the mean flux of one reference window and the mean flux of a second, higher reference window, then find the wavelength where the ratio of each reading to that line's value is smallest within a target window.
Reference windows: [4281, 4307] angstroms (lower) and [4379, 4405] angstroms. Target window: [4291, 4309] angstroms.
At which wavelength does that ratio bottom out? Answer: 4302.0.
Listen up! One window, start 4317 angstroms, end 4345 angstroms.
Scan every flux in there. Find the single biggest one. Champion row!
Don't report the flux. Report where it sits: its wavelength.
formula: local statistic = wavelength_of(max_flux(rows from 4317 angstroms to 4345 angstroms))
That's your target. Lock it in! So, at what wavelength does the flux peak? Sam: 4320.0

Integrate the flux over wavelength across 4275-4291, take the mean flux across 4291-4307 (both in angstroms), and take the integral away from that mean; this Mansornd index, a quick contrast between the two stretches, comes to -43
